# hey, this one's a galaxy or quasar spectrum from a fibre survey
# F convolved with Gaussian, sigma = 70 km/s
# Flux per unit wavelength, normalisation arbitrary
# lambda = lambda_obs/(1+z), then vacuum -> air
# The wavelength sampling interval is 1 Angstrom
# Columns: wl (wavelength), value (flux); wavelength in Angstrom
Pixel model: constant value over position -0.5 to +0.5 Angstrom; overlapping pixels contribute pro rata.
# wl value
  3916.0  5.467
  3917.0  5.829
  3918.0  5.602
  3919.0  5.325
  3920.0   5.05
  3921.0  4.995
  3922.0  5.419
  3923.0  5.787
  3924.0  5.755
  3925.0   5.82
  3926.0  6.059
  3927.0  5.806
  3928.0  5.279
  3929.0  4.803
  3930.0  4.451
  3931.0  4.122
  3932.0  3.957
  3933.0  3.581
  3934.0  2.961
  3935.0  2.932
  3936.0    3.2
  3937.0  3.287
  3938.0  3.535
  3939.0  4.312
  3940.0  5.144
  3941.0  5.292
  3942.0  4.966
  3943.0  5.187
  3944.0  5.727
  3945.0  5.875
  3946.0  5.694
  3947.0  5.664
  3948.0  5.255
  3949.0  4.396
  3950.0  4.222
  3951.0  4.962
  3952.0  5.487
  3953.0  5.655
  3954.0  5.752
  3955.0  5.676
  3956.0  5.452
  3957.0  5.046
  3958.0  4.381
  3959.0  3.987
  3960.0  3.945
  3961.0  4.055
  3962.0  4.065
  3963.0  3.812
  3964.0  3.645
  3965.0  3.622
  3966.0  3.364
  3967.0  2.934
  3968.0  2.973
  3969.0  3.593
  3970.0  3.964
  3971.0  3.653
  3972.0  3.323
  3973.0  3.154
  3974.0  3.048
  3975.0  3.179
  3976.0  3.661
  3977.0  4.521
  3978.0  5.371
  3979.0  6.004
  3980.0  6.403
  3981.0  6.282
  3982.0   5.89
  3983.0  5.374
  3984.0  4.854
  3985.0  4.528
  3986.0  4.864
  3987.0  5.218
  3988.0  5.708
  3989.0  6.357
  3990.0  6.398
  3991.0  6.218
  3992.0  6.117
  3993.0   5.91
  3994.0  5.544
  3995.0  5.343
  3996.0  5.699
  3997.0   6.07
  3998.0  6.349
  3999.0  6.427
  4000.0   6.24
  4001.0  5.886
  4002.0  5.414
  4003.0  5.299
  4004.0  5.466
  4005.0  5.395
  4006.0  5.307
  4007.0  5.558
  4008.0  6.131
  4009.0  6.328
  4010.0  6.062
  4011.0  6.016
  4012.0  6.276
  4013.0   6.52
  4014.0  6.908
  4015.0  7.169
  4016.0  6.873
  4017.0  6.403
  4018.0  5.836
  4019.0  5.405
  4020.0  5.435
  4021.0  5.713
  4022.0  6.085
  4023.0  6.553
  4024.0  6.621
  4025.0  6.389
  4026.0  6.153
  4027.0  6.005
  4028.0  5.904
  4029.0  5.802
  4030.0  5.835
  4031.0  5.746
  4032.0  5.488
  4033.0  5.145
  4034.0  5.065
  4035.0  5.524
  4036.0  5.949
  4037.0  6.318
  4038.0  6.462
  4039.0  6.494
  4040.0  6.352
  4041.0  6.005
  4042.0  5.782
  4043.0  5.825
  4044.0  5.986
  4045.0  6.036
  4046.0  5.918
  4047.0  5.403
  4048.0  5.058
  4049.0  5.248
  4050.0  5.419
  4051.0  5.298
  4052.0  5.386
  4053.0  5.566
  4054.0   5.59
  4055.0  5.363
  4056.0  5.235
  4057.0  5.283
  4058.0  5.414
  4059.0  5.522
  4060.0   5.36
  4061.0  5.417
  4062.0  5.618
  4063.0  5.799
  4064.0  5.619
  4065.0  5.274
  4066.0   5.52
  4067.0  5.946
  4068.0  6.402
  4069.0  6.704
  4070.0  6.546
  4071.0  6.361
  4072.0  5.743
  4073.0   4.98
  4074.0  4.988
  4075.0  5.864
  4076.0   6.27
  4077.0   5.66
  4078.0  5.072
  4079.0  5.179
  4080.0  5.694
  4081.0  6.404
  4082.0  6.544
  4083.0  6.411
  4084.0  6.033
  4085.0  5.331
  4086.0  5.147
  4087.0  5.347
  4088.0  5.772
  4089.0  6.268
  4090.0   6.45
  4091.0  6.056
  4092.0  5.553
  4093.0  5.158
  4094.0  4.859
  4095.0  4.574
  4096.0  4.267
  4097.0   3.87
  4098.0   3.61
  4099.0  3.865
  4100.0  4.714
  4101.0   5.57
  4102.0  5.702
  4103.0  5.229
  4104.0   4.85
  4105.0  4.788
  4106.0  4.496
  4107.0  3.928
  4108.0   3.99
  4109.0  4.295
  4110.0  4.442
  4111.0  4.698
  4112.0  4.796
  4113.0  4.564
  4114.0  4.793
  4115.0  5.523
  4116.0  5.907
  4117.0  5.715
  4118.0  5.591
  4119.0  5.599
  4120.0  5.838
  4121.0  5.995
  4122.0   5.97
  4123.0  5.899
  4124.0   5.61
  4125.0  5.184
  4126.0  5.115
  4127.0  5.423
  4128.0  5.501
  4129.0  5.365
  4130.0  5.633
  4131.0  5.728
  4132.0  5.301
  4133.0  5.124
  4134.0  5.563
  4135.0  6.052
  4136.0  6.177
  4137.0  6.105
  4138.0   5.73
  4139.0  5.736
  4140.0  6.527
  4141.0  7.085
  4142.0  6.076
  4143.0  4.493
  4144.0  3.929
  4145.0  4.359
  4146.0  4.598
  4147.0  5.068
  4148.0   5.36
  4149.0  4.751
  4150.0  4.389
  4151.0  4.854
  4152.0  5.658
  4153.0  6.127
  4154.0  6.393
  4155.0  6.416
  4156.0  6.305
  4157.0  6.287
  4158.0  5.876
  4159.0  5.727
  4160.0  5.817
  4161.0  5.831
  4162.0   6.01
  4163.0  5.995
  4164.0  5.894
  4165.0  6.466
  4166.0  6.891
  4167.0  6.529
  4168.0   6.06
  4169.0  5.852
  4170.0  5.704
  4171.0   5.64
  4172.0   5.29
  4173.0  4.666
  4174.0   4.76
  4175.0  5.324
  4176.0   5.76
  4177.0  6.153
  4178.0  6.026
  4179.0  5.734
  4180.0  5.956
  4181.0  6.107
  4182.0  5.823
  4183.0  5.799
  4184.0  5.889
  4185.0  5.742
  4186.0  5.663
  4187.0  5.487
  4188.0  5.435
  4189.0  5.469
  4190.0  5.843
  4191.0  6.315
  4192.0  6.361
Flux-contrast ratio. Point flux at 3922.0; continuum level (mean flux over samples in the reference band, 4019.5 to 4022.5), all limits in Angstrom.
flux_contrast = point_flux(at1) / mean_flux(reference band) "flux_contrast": 0.94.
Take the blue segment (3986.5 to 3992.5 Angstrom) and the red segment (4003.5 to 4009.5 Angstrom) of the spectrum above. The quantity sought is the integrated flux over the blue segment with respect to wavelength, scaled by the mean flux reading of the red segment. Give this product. 205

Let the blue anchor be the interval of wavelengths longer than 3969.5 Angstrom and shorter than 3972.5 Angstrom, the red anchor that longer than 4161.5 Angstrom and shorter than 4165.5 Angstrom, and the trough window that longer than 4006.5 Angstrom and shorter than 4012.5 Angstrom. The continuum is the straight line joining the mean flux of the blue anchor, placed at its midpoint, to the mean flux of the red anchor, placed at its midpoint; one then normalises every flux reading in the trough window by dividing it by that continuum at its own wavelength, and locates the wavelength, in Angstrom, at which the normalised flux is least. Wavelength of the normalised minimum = 4007.0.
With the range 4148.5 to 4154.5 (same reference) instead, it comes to 4150.0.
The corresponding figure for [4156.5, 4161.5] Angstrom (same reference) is 4159.0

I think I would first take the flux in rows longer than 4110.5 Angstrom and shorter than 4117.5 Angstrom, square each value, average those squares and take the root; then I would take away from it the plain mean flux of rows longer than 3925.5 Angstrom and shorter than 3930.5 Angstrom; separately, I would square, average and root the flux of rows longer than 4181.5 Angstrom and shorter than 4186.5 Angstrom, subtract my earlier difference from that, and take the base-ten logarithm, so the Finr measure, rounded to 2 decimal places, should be 0.77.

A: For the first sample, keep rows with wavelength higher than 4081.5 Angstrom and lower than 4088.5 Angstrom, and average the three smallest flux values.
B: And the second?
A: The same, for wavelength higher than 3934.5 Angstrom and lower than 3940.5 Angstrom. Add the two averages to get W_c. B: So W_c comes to 8.4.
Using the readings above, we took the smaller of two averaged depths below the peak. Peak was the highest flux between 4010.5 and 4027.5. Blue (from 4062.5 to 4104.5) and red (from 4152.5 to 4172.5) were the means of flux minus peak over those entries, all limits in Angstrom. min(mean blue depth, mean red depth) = -1.66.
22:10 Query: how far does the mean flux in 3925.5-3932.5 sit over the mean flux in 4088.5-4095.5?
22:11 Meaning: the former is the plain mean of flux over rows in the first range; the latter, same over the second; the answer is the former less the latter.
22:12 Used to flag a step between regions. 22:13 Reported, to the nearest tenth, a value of -0.6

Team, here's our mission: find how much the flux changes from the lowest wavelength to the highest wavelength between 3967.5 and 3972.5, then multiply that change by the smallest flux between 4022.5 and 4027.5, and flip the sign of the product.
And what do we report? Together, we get -2.1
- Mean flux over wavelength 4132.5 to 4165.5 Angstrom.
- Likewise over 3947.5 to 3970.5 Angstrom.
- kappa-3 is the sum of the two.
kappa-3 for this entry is 10.0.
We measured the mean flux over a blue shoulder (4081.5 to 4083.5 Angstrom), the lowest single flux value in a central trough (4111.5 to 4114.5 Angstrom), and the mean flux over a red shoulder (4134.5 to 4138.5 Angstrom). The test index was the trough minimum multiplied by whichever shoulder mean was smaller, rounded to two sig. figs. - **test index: 27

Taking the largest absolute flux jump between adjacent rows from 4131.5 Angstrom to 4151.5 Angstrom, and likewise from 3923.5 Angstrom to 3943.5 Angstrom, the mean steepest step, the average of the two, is 1.2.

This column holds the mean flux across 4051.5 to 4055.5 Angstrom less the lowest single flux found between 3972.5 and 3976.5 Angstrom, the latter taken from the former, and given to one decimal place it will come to 2.4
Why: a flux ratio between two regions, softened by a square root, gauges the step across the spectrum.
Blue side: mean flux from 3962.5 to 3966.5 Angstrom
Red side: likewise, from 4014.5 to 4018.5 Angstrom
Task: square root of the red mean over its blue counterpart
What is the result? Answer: 1.35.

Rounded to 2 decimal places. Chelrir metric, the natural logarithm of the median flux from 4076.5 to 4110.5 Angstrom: 1.64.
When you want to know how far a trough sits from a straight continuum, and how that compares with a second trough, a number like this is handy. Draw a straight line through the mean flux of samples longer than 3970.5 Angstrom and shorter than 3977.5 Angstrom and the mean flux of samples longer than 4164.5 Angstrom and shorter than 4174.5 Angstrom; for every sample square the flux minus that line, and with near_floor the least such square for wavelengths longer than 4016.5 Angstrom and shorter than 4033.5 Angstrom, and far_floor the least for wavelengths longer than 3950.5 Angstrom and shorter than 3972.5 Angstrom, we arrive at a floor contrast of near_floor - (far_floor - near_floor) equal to 1.8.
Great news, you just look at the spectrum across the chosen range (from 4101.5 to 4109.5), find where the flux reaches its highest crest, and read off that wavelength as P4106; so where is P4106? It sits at 4102.0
